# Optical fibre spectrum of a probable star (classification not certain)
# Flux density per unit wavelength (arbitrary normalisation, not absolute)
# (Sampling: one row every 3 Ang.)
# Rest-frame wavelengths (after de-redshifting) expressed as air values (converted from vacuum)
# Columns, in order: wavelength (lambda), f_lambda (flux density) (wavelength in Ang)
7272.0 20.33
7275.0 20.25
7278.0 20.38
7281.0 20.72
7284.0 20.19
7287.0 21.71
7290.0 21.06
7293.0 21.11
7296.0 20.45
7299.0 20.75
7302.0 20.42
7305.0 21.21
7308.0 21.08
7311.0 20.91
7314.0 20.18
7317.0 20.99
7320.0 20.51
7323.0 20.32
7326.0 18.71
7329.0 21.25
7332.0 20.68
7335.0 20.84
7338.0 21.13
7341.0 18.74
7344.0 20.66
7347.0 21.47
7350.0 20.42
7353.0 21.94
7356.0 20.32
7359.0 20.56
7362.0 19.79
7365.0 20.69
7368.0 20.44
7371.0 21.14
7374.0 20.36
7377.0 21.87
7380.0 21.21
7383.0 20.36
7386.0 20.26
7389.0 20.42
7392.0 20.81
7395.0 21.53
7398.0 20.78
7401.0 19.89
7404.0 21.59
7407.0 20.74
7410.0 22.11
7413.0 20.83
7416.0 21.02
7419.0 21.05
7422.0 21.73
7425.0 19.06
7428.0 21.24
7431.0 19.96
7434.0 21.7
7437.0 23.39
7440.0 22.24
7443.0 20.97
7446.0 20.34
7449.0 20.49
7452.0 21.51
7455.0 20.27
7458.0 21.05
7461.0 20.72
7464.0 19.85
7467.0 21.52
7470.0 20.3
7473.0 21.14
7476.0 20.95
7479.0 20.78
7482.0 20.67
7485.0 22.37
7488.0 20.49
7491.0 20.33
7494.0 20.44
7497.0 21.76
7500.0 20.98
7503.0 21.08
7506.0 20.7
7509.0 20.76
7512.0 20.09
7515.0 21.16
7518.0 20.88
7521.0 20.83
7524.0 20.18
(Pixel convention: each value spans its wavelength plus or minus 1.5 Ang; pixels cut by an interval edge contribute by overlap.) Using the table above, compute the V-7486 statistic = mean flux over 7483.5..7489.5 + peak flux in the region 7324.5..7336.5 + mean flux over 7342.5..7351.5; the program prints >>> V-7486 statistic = 63.5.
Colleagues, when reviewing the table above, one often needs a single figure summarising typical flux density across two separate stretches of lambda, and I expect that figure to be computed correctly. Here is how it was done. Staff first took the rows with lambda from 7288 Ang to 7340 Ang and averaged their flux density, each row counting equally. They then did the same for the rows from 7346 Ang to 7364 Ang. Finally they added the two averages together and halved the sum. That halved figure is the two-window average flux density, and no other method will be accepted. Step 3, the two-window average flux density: 20.7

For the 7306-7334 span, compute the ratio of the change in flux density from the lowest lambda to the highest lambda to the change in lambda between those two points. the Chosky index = -0.017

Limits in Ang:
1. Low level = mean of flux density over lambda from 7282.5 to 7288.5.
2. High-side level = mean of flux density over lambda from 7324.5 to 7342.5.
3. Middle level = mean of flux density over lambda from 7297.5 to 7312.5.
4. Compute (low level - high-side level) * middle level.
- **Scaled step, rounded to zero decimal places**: 15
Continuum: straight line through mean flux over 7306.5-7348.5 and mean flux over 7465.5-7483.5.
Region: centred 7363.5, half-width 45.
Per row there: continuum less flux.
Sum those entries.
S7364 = -0.8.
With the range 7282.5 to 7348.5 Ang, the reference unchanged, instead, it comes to -3.3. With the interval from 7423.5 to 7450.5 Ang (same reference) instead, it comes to -2.2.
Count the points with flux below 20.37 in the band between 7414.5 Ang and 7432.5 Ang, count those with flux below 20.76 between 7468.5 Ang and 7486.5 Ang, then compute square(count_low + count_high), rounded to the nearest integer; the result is 16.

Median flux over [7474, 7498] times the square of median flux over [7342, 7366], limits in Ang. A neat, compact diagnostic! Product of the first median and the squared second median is 8803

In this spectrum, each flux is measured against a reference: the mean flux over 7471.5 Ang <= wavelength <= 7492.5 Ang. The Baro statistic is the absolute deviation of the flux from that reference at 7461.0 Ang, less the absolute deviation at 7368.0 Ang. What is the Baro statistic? -0.3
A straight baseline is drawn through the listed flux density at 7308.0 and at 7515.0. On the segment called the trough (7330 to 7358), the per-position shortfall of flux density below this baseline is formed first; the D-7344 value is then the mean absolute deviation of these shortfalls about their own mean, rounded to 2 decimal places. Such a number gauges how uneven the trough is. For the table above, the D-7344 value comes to 0.58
